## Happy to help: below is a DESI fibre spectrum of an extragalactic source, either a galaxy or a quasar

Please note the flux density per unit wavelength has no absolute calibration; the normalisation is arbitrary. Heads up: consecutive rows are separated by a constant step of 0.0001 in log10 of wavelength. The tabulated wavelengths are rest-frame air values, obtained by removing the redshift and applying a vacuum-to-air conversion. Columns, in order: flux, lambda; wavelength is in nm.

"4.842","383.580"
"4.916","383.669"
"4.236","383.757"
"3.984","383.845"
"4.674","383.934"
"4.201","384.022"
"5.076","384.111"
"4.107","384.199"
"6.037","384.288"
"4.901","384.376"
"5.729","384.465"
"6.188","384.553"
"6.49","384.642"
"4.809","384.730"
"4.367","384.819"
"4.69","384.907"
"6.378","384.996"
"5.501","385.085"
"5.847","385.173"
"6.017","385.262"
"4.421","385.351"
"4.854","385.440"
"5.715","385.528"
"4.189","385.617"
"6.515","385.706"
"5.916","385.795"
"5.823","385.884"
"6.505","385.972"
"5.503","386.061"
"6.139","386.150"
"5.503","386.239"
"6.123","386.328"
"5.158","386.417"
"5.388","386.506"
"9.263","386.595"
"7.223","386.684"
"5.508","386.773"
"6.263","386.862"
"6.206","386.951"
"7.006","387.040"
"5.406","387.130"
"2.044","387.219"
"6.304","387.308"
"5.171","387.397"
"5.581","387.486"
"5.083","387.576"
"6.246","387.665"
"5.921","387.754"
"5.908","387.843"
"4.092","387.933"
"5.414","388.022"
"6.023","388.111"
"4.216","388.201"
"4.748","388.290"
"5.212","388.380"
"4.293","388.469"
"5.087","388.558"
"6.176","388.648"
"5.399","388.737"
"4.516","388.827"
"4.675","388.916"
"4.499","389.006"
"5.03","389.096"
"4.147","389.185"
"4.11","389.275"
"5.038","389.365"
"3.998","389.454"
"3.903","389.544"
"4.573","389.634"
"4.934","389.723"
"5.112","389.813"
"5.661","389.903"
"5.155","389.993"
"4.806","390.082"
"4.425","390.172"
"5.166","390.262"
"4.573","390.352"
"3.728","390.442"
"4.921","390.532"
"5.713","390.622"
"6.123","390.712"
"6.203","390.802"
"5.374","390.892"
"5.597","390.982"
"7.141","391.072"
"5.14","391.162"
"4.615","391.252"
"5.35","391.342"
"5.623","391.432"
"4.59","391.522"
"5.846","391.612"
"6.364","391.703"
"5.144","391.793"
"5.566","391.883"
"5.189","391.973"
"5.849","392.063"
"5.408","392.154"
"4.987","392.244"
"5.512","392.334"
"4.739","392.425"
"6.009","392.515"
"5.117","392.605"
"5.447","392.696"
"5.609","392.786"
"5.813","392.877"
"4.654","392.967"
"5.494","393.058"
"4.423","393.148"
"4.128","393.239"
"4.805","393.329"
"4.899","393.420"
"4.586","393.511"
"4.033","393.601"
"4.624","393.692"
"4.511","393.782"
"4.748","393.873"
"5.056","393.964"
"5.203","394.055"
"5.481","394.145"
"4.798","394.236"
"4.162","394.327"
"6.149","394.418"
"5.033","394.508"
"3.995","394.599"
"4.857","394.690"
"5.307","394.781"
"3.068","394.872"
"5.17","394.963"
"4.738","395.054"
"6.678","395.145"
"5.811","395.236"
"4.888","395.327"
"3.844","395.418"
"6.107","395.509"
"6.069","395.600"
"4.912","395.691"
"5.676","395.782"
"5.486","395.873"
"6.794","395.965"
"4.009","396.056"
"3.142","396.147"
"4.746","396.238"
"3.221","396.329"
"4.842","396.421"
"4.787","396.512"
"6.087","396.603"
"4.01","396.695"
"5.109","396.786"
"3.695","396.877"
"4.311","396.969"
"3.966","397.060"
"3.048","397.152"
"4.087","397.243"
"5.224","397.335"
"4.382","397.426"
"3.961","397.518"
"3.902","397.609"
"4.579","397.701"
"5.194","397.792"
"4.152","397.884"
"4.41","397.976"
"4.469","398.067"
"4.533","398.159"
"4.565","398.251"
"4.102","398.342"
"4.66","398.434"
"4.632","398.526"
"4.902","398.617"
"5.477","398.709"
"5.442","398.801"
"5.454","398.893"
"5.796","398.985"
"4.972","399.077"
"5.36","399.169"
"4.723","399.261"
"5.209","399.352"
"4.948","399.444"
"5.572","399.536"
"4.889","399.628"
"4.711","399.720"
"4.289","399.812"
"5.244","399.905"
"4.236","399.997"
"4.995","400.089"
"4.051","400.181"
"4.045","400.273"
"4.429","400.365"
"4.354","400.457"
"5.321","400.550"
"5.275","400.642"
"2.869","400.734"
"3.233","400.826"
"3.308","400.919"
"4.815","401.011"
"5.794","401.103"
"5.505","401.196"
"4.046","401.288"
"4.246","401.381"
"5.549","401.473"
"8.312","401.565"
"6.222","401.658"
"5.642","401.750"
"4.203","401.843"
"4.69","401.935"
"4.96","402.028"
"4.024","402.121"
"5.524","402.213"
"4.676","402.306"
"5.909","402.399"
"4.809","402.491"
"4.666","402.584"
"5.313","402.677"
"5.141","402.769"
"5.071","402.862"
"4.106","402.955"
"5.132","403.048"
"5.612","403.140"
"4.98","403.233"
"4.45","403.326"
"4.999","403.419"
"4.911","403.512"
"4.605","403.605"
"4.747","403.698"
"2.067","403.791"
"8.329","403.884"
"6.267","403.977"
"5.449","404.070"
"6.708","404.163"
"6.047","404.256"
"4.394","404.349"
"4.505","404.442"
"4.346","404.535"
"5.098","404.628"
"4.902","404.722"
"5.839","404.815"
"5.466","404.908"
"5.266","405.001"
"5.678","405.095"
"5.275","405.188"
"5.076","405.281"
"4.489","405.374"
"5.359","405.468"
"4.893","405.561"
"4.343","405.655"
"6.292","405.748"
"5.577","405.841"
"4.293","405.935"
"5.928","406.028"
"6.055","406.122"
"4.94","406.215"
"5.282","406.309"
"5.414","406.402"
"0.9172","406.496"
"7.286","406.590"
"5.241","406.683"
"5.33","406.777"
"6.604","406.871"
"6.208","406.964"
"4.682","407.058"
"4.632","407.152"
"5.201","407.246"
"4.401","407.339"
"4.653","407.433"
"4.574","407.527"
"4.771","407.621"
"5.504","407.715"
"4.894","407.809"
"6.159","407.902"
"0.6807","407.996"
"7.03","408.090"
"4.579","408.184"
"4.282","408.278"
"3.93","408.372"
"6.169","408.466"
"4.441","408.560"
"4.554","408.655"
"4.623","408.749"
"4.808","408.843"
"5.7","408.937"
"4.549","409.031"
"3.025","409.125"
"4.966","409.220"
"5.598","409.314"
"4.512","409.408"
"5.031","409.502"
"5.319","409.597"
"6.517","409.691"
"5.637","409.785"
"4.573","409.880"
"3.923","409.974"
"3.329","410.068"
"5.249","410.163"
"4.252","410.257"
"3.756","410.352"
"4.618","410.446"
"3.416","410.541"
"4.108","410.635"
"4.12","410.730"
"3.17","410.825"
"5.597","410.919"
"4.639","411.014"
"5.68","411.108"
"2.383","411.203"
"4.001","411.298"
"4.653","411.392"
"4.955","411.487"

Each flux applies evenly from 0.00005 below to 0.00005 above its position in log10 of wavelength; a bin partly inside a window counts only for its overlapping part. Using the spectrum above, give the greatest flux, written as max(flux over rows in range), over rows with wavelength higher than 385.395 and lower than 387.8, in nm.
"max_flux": 9.263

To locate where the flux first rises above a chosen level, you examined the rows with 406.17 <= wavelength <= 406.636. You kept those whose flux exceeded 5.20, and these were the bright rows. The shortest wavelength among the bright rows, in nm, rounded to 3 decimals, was 406.309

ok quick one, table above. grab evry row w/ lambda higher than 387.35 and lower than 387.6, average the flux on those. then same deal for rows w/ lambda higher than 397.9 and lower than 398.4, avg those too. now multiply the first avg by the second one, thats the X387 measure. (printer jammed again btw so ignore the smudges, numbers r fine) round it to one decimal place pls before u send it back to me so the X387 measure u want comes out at 23.3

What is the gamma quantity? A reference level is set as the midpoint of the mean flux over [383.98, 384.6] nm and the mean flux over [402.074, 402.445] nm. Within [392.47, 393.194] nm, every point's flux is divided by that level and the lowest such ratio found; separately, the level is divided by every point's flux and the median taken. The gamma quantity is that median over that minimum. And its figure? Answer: 1.1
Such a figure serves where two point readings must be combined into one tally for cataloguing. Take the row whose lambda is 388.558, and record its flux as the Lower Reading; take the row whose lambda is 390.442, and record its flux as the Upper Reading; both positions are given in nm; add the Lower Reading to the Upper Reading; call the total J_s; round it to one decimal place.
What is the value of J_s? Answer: 8.8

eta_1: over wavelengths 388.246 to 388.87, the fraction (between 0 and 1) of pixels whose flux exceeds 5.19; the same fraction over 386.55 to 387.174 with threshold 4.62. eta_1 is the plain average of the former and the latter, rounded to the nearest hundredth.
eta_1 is 0.71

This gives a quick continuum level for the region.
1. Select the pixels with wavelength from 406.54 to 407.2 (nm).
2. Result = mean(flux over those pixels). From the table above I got 5.7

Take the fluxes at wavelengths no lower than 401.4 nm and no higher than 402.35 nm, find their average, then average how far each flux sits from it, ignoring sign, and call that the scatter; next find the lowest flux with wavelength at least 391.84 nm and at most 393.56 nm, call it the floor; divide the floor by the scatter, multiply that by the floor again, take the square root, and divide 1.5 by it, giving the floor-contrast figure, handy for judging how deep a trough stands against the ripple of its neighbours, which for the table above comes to 0.34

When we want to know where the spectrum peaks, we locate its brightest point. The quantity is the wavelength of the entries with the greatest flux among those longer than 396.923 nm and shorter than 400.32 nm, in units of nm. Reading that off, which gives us 398.985 nm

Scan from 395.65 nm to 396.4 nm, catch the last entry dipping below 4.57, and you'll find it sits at 396.329 nm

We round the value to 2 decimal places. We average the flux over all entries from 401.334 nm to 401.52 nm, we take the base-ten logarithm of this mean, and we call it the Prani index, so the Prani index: 0.69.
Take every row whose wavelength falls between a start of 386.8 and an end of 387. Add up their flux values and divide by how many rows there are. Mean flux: 6.2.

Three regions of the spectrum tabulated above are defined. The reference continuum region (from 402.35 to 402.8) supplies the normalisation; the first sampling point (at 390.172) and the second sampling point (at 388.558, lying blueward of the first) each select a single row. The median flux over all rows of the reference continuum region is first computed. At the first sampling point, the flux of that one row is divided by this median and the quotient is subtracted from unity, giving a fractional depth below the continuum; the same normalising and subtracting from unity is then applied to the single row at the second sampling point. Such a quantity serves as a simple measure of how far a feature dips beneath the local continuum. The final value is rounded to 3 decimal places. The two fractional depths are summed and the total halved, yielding 0.075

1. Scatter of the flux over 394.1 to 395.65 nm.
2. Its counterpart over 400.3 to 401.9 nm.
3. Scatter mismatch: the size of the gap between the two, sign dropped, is 0.4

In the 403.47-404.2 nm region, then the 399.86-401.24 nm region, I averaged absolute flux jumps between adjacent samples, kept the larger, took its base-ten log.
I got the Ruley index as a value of 0.29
